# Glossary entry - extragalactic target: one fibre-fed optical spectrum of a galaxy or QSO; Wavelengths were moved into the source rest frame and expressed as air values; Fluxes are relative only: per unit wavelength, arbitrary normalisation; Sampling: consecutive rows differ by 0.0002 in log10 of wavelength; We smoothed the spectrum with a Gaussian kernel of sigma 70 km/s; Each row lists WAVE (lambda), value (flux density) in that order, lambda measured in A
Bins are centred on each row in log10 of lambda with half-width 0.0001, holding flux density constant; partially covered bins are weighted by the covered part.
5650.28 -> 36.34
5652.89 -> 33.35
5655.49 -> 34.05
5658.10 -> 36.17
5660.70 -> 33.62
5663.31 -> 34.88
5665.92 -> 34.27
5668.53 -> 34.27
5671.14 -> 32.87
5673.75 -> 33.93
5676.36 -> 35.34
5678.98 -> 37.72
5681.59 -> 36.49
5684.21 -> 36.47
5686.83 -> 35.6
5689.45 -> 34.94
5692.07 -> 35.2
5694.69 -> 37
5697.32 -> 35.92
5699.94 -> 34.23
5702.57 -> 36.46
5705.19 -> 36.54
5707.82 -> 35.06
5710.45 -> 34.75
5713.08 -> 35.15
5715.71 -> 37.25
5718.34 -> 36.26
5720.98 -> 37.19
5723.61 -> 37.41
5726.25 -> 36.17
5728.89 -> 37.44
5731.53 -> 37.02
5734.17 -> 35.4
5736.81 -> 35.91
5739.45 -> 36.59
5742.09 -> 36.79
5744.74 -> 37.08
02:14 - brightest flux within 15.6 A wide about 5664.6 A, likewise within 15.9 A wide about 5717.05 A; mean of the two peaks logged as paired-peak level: 36.8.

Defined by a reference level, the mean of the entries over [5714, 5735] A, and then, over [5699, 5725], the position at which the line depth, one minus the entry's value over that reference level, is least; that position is 5723.61 A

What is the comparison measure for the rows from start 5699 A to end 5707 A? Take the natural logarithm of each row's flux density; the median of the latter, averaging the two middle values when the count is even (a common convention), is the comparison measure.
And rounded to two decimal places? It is 3.60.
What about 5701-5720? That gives 3.59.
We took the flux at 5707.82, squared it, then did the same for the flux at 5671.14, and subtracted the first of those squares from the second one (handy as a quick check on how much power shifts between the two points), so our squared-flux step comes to -149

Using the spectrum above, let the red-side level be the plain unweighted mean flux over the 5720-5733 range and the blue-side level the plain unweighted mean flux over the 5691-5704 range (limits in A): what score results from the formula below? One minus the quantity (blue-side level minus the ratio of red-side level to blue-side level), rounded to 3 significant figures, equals -33.7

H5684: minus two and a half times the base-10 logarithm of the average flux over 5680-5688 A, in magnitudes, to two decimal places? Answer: -3.90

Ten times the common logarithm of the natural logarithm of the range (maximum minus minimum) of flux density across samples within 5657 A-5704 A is 2.0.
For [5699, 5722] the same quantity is 0.4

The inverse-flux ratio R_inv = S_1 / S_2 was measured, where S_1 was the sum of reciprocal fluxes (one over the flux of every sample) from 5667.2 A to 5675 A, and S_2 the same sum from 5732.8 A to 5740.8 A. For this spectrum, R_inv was 1.07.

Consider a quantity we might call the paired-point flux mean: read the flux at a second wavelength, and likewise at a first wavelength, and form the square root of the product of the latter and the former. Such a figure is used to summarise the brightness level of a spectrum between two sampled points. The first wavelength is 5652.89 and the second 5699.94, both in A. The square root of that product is 33.8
